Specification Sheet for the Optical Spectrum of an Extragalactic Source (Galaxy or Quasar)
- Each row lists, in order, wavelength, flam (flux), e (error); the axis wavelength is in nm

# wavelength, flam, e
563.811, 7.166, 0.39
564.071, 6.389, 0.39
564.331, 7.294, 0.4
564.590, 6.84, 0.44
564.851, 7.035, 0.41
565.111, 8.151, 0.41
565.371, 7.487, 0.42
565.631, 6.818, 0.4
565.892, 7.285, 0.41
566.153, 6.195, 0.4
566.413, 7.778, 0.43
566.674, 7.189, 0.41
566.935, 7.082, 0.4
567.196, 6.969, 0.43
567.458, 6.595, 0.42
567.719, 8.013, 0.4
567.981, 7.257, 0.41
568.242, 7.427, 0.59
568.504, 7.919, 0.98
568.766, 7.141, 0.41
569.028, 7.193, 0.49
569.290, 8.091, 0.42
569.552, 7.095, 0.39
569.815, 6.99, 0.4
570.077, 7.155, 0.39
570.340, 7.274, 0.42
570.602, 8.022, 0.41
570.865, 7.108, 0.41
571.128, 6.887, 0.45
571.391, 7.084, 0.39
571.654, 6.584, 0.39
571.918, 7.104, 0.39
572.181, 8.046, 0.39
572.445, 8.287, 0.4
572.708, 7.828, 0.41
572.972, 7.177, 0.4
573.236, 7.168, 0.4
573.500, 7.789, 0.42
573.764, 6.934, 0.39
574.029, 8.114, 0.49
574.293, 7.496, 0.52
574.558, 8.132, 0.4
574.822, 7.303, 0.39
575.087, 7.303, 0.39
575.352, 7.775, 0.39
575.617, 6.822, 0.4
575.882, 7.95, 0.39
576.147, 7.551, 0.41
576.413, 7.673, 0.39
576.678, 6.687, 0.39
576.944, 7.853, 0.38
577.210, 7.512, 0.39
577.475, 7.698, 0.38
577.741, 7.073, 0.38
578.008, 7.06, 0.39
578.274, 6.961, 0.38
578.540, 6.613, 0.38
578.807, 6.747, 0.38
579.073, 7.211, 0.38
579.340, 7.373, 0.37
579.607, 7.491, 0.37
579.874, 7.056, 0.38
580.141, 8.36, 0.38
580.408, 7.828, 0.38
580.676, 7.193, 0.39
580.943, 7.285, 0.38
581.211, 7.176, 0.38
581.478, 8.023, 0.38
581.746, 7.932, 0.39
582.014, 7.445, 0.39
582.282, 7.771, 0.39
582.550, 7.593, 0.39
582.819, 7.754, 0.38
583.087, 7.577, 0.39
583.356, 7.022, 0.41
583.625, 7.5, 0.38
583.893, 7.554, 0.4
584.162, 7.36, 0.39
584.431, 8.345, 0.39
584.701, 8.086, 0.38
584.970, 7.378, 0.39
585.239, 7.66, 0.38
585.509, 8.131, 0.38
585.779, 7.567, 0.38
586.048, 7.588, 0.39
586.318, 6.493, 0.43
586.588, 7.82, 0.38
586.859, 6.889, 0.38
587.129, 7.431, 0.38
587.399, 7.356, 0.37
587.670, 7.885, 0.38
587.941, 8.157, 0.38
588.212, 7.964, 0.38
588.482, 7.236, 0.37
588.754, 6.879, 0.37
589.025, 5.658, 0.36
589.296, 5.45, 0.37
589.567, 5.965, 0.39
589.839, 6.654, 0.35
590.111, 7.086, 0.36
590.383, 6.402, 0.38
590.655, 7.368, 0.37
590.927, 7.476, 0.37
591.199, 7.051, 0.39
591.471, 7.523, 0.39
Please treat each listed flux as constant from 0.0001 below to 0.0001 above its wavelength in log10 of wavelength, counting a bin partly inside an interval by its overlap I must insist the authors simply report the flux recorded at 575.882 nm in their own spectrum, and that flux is 7.95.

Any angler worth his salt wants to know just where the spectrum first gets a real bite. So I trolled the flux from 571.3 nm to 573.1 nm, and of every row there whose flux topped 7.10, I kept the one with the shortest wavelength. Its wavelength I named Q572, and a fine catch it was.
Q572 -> 571.918 nm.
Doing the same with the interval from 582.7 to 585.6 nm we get 582.819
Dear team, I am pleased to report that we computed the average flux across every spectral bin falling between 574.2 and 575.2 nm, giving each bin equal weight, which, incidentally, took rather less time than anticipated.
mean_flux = 7.6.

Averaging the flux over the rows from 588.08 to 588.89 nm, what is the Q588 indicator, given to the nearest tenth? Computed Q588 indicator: 7.4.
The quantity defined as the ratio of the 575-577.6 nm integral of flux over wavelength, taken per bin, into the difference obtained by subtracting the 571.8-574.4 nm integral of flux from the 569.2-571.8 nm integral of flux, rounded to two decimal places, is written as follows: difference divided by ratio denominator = -0.05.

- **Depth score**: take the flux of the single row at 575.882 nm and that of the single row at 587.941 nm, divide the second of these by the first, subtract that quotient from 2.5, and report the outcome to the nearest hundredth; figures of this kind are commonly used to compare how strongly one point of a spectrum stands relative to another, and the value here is 1.47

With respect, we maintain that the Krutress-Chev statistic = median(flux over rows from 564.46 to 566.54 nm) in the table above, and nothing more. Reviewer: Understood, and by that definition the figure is 7.16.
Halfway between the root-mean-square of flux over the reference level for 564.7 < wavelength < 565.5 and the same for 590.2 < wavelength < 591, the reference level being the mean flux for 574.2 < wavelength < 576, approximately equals 0.973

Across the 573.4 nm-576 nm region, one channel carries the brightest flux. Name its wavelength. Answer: 574.558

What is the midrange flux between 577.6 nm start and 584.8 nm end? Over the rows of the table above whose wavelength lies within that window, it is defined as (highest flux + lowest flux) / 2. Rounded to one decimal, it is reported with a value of 7.5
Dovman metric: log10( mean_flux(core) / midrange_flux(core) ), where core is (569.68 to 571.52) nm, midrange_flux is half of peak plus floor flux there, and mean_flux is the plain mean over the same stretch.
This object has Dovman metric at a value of -0.014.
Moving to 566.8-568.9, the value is 0.000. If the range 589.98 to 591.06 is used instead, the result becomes 0.009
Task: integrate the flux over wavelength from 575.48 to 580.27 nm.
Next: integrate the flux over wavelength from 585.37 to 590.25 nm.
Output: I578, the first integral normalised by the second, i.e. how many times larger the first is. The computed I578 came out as 1.01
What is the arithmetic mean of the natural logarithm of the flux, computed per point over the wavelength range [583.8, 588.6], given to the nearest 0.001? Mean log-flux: 2.027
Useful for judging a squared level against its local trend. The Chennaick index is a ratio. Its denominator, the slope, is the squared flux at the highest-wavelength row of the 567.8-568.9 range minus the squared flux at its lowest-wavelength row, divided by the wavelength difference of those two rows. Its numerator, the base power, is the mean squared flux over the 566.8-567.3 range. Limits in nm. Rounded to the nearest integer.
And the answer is -23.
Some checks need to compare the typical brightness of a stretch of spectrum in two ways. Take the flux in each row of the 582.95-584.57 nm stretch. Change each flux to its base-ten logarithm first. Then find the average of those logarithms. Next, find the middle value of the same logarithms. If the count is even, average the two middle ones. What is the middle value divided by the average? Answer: 1.00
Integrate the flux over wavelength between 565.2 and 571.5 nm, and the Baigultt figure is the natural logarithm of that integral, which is 3.82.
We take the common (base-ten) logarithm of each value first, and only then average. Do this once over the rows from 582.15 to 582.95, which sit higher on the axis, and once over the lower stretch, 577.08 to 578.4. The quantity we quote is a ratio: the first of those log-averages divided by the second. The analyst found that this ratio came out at 1.03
